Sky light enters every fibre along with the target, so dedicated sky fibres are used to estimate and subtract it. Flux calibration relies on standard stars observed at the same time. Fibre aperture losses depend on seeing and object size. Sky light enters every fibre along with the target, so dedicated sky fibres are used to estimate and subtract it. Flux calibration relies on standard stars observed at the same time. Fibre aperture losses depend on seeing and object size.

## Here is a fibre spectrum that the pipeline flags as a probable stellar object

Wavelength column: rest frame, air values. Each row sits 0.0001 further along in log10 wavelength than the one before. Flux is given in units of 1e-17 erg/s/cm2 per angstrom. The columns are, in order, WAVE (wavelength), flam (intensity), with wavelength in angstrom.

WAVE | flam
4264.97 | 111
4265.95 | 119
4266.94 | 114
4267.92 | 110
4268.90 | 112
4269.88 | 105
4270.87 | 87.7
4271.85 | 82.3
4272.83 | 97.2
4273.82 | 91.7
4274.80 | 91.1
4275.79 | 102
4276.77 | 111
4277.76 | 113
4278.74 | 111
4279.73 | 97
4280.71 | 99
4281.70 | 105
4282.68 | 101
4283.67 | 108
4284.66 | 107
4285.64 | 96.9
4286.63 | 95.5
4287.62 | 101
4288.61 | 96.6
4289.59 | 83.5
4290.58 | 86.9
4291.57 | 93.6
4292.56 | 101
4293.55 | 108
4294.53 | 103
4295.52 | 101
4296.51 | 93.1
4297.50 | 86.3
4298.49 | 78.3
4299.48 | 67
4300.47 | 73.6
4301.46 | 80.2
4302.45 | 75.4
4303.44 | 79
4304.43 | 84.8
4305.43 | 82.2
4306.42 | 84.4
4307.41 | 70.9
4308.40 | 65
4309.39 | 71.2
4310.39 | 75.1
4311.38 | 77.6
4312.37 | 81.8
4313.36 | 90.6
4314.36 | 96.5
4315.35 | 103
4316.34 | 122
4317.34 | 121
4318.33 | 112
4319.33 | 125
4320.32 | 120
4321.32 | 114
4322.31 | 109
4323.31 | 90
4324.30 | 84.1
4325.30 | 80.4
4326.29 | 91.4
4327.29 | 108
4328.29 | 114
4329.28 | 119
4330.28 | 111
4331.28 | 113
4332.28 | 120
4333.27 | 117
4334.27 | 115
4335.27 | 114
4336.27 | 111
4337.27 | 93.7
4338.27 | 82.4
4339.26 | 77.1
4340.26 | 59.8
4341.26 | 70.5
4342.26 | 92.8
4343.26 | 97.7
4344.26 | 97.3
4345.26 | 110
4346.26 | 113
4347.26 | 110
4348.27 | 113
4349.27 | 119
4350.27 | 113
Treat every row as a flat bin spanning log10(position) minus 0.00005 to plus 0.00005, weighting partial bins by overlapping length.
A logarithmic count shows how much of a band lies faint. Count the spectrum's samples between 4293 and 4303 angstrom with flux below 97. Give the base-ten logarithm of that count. 0.85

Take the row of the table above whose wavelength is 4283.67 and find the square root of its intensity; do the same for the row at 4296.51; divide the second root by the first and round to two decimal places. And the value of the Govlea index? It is 0.93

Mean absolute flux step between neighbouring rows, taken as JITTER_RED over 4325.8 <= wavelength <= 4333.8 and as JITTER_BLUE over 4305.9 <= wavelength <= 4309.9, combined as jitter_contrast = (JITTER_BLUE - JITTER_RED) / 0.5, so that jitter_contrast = 3.5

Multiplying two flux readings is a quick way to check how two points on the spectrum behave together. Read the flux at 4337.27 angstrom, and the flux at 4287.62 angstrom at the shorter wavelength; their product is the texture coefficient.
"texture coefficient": 9464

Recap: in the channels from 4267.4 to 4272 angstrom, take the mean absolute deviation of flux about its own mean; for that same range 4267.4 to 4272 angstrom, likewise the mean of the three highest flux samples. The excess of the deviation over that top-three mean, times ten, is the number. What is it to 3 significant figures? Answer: -975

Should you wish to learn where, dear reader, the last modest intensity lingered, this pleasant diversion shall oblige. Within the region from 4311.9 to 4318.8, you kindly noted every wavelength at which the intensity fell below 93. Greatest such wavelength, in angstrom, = 4313.36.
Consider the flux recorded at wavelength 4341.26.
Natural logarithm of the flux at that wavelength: 4.26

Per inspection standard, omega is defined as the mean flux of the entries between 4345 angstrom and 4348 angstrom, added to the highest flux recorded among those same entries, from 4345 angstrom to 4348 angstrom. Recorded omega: 224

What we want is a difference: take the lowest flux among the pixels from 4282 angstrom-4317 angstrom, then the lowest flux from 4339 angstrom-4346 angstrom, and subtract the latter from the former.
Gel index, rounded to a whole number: 5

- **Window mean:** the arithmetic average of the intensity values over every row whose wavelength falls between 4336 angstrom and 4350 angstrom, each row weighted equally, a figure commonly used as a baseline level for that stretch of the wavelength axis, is 96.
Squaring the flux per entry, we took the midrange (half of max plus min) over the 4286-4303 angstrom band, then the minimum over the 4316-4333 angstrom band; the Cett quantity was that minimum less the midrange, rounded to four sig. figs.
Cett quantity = -1612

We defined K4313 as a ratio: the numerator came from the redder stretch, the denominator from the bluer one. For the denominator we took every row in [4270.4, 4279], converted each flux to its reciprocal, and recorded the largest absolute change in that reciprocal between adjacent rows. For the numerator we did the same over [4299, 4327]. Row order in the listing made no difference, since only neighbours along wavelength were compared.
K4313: 1.2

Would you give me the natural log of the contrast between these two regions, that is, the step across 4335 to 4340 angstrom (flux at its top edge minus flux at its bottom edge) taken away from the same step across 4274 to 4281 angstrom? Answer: 3.8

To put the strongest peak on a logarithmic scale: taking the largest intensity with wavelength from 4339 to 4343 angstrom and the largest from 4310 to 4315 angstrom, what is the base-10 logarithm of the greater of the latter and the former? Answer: 1.985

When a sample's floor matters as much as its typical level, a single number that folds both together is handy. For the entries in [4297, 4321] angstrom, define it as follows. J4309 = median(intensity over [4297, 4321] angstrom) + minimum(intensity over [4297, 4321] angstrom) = 147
